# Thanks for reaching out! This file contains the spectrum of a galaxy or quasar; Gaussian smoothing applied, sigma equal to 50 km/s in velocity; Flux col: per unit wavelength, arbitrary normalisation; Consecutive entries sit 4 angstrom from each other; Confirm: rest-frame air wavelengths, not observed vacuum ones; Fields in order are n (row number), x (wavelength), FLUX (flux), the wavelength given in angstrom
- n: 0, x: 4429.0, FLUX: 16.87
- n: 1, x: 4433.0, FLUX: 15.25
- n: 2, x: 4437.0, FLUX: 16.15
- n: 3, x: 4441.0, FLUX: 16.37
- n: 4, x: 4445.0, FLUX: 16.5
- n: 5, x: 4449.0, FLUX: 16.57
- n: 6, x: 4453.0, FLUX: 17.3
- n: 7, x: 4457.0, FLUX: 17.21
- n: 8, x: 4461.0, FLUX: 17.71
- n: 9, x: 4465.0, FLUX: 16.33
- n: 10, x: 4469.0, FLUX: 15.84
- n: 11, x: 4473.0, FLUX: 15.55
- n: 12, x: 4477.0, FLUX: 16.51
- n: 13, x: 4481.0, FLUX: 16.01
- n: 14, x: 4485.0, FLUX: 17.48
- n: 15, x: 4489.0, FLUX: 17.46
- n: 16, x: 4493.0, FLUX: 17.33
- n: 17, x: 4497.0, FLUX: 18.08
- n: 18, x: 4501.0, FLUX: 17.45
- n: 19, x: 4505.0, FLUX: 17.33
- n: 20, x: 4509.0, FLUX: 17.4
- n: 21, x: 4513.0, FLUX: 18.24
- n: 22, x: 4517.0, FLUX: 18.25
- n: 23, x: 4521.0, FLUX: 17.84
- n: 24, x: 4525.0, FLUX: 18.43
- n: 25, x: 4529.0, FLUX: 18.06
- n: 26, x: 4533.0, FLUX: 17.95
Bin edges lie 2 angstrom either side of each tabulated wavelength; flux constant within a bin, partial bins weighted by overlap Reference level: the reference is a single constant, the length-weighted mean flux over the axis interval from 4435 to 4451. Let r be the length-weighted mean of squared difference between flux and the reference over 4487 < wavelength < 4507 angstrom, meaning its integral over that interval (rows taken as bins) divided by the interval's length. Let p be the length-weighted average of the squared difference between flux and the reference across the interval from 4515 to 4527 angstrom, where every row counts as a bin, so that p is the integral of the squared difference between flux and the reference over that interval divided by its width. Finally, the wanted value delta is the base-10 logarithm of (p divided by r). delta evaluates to 0.4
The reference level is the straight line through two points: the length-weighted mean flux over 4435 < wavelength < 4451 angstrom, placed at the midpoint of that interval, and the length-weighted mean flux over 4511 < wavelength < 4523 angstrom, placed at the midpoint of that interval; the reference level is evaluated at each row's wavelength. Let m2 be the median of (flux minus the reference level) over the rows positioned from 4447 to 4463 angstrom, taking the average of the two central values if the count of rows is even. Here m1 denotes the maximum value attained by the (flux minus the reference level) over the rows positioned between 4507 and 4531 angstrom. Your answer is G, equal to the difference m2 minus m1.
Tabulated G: 0.4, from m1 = 0.22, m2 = 0.6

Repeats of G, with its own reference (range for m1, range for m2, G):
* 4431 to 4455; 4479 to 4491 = -0.7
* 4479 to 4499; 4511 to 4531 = -0.3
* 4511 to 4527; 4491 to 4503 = -0.4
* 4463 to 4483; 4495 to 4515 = 0.3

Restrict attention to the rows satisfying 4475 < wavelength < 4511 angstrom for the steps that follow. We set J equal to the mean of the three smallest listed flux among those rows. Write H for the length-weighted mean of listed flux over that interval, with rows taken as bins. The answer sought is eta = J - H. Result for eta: -0.61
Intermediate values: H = 17.2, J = 16.6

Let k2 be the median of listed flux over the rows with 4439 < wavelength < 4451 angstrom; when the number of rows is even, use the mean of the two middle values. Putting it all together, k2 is 16.5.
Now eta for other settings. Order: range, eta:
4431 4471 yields -0.78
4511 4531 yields -0.12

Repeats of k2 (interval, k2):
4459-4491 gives 16.4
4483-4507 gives 17.5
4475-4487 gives 16.5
